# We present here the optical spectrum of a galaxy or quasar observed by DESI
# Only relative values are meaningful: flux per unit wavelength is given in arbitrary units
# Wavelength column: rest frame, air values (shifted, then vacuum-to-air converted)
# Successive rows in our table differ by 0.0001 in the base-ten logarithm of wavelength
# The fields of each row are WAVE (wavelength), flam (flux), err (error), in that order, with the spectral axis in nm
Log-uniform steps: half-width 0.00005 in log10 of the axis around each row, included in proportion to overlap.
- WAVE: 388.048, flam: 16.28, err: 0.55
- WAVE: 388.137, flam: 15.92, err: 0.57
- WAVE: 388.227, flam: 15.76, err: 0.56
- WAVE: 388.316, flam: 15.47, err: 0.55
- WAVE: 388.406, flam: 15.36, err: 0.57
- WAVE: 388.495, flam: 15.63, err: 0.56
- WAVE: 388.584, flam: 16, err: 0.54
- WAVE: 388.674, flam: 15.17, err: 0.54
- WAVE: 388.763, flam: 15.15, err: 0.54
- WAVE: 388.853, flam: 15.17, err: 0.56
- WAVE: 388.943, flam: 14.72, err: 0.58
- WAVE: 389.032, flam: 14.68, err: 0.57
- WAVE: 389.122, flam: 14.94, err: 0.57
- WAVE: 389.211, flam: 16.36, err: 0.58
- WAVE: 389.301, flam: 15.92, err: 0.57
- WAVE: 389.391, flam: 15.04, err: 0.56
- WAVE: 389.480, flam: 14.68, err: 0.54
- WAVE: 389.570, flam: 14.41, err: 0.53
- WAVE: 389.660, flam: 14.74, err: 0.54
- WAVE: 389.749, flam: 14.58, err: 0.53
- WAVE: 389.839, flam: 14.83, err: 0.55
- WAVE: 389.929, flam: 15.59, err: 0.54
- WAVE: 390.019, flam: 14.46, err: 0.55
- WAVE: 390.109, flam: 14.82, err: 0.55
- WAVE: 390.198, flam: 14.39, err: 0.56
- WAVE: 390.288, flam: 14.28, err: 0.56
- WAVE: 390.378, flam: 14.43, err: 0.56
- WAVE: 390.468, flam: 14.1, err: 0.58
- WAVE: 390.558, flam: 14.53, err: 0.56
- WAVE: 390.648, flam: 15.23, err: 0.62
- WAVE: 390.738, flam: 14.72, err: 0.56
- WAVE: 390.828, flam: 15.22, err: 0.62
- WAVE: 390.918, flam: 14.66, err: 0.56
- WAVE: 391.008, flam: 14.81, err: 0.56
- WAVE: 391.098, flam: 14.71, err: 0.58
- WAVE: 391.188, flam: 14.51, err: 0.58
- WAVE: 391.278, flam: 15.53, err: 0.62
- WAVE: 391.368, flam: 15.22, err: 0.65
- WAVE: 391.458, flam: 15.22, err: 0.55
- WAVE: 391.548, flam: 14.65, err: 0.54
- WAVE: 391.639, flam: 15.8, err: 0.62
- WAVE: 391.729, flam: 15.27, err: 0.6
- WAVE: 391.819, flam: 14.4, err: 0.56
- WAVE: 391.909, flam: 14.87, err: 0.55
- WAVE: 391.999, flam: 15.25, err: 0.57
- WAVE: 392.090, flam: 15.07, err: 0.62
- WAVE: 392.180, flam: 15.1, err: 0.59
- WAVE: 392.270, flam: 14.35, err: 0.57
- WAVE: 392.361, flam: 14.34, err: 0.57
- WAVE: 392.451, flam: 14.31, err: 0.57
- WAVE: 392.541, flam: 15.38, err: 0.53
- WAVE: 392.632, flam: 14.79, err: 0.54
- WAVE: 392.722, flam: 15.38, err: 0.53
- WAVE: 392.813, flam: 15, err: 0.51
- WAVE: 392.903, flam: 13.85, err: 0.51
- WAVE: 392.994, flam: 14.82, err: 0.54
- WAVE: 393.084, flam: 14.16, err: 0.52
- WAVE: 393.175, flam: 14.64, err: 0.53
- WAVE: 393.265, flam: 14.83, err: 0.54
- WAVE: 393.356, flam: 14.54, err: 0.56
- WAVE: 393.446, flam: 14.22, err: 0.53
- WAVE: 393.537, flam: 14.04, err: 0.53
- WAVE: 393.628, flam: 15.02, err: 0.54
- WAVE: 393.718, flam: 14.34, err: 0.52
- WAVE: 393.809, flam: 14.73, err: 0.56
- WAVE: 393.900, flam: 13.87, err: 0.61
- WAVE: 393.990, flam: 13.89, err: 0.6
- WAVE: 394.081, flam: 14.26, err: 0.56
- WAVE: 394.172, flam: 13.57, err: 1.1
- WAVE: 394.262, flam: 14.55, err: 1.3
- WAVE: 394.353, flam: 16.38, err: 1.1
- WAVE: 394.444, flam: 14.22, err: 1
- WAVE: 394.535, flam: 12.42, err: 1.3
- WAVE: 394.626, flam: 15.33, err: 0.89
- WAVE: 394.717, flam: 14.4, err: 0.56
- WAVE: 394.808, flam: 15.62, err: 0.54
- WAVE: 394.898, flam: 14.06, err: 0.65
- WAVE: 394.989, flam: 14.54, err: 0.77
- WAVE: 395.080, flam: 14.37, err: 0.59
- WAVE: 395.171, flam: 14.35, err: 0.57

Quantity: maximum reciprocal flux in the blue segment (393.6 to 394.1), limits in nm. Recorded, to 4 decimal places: 0.0721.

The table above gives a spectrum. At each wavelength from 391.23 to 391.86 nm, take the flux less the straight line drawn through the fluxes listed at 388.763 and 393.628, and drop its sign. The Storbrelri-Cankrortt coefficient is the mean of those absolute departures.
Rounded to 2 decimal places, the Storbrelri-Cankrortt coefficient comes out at 0.39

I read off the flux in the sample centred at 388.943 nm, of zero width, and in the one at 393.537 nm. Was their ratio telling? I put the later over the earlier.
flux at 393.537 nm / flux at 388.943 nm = 0.95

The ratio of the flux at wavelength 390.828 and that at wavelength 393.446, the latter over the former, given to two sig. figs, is 0.93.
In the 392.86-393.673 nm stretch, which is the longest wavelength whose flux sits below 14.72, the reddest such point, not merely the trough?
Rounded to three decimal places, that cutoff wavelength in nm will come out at 393.537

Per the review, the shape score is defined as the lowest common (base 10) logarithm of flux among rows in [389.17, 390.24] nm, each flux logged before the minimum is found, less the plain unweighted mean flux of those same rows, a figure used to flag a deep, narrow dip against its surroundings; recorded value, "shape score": -13.8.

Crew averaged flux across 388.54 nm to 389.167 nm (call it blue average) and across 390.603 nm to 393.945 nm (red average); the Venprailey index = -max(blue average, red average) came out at -15.1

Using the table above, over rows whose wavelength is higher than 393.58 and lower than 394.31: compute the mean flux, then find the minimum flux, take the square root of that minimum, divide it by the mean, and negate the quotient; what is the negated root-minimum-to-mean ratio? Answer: -0.258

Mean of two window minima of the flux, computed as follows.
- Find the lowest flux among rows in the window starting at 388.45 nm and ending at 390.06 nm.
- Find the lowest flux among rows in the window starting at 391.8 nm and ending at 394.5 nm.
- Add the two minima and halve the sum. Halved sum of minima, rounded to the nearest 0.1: 14.0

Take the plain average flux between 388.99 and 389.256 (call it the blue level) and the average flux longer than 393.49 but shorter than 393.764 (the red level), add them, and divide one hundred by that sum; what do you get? 3.36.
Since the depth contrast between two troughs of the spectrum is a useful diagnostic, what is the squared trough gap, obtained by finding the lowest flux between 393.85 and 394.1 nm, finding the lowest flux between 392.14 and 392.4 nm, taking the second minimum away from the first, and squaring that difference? 0.22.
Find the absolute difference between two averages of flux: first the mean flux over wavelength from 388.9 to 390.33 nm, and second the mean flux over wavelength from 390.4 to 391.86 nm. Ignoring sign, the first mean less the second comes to 0.01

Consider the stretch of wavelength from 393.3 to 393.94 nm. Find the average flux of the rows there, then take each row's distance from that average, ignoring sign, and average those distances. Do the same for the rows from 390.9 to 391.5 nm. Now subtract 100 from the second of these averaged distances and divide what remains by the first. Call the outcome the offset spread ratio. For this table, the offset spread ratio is -315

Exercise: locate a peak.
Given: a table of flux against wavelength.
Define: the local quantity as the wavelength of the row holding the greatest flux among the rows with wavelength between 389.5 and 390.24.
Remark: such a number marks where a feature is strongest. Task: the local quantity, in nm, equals 389.929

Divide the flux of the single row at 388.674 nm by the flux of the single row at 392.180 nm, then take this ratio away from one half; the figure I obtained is -0.50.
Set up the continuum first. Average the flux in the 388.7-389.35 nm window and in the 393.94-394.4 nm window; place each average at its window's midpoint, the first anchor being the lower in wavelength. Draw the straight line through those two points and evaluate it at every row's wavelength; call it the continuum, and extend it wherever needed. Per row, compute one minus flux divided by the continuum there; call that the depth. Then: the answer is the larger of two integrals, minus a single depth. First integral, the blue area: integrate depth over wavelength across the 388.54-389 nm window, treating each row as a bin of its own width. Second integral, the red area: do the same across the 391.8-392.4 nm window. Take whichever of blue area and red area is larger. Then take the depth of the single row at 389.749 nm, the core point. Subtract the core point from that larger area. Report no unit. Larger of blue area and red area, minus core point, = -0.04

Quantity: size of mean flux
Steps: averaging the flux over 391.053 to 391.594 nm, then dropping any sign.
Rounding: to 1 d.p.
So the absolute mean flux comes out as 15.0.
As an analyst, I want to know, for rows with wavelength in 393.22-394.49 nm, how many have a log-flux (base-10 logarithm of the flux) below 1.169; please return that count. 11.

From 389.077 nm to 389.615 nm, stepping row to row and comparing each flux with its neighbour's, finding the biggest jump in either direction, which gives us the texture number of 1.4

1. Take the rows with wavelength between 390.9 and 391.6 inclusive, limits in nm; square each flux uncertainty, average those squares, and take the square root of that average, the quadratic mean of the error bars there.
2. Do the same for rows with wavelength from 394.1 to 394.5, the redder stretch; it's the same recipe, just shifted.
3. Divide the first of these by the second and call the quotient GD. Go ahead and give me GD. 0.51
